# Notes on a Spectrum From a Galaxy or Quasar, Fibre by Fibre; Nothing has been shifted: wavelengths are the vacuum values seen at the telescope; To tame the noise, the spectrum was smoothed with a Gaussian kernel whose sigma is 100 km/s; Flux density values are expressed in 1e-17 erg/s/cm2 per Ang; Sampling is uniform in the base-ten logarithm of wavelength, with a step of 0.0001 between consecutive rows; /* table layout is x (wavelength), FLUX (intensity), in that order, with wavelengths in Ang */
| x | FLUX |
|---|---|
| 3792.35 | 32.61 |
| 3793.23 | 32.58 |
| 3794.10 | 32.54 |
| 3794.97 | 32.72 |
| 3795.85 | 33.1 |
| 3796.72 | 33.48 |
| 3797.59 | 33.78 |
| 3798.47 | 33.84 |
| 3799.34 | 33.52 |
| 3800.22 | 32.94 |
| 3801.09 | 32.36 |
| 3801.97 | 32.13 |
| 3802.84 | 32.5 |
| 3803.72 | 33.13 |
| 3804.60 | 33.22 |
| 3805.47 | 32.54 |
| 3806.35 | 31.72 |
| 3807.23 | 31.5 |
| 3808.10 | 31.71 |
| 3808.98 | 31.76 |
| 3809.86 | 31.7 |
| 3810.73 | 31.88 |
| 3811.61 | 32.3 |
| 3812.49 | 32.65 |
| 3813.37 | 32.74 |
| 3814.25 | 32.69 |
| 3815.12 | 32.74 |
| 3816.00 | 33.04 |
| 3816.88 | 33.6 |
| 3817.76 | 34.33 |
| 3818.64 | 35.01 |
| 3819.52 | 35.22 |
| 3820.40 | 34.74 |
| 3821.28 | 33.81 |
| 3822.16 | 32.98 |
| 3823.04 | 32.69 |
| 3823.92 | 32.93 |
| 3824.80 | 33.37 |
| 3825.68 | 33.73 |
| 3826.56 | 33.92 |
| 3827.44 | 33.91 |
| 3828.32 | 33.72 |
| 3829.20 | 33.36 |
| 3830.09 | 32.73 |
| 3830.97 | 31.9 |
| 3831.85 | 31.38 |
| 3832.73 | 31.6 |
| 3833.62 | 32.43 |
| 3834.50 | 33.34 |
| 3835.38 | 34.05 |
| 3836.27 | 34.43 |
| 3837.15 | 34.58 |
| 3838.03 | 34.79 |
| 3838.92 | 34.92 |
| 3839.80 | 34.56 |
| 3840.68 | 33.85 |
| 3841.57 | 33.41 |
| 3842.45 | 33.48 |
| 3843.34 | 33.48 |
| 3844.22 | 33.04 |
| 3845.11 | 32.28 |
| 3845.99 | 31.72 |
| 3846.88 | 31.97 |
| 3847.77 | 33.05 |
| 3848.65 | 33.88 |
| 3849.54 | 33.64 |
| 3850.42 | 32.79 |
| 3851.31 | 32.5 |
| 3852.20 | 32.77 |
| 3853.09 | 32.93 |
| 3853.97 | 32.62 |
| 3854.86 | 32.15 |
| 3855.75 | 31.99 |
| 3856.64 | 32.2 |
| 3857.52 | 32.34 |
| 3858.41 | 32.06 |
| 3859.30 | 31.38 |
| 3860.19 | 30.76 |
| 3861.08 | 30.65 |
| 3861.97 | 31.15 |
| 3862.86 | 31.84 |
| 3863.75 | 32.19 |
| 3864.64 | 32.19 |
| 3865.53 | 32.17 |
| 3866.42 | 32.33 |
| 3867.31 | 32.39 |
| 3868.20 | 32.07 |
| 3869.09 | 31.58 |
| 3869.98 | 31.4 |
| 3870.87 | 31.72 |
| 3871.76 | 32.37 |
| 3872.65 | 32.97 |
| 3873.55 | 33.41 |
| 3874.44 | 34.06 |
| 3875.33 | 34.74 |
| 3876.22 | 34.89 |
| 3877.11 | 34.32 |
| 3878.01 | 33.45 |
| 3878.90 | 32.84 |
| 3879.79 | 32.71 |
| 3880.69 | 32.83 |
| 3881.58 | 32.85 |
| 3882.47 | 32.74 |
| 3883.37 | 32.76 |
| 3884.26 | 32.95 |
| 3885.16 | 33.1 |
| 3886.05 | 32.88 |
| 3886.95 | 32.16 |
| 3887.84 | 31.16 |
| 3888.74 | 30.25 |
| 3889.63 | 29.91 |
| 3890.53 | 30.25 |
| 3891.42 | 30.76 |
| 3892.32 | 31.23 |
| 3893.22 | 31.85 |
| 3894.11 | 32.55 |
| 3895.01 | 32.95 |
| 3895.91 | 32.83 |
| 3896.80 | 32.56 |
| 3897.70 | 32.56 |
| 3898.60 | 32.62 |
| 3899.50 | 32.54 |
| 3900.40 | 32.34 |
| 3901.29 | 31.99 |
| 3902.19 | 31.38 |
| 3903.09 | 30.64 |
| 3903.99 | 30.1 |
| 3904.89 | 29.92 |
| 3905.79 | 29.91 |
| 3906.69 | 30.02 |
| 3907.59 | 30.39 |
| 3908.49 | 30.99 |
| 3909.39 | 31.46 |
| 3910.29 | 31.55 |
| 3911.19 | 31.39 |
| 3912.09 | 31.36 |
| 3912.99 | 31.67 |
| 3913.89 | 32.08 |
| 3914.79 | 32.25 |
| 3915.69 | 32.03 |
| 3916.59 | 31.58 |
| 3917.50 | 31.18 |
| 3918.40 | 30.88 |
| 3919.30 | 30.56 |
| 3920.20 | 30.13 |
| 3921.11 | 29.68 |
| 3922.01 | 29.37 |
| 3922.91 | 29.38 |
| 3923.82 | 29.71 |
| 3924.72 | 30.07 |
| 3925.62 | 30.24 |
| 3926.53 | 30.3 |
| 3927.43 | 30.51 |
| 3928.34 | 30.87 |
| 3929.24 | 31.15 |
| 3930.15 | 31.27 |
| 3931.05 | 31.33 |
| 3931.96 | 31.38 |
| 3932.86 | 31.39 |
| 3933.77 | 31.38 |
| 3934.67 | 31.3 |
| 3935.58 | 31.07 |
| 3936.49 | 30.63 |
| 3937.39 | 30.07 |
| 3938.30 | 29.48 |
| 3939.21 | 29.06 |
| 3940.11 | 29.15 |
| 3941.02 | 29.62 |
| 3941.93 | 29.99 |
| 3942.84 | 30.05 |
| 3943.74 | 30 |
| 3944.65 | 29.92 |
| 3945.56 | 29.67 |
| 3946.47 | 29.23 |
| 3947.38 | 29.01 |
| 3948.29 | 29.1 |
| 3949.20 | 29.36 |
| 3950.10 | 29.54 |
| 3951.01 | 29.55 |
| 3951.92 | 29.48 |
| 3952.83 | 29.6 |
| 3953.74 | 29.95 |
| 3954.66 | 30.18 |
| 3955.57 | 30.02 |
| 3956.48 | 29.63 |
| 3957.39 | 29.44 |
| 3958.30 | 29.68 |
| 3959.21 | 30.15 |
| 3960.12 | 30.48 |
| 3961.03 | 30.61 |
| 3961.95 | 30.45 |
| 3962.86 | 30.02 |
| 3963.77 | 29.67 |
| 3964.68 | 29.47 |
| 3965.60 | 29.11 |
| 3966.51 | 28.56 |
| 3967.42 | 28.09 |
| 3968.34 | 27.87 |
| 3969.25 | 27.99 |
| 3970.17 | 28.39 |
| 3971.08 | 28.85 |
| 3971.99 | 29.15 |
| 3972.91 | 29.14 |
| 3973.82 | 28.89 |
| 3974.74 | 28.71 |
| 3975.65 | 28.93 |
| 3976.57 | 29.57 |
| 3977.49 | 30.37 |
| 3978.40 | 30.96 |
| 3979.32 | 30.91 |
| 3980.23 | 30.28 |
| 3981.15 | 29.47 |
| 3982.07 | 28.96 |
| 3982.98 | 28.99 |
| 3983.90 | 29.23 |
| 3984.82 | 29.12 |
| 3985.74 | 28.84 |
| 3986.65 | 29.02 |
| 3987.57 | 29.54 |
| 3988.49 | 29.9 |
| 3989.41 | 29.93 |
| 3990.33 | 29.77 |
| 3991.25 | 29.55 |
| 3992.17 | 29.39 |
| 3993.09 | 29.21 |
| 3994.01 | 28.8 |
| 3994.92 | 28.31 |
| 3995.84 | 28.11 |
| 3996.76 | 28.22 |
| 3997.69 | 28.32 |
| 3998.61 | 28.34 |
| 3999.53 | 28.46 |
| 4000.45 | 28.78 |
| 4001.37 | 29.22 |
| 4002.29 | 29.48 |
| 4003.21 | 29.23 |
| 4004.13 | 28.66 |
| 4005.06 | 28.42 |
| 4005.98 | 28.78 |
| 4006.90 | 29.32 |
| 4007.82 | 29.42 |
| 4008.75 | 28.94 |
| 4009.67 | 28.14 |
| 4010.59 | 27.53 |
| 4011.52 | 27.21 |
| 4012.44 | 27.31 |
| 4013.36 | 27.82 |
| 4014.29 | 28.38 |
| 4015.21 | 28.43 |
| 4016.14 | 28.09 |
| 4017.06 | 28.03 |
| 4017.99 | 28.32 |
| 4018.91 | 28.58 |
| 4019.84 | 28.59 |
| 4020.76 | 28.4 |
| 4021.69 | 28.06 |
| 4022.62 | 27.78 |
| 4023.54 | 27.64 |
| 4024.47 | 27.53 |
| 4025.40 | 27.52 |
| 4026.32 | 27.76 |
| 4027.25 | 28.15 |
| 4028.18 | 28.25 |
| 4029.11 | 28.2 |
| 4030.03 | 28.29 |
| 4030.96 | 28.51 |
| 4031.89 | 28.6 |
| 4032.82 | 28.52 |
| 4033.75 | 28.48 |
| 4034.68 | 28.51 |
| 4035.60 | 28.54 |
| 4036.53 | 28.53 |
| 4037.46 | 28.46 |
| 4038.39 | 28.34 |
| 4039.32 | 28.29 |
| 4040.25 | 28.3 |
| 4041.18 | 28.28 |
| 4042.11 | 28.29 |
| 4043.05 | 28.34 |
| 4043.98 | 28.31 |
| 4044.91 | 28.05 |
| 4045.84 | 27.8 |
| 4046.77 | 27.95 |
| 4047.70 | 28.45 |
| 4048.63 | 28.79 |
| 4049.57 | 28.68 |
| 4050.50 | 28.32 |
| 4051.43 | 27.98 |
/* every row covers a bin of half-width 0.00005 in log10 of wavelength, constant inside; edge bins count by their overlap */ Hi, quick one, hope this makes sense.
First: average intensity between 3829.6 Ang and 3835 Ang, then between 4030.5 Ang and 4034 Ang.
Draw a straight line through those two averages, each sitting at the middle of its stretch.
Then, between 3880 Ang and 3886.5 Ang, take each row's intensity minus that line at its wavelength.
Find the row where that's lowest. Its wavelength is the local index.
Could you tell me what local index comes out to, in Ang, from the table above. 3882.47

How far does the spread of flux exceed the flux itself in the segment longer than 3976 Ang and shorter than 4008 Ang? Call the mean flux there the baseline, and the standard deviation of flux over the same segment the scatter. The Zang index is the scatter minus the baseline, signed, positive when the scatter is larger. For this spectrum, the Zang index -28.5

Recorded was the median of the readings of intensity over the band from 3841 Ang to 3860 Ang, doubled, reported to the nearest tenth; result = 65.2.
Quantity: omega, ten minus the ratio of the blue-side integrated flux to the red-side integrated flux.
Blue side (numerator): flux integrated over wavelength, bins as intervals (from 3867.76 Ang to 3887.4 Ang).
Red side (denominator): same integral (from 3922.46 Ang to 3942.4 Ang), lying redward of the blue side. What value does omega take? 8.93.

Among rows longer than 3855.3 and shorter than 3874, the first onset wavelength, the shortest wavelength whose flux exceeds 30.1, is 3855.75 Ang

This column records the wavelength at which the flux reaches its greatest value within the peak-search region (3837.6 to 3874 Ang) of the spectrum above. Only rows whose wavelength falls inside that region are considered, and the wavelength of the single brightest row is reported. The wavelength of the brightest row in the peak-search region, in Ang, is 3838.92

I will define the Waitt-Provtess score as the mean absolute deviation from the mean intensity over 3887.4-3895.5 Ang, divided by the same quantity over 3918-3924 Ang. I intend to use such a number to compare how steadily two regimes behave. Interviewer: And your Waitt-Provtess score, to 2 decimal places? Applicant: 1.71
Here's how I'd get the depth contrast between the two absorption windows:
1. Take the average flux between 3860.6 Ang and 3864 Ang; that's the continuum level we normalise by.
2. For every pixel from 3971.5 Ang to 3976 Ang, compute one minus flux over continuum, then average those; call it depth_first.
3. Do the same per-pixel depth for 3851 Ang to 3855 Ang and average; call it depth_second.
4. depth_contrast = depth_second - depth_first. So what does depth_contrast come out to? -0.12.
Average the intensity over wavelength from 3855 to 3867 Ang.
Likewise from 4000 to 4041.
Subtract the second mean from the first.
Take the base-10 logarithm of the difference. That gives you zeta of 0.54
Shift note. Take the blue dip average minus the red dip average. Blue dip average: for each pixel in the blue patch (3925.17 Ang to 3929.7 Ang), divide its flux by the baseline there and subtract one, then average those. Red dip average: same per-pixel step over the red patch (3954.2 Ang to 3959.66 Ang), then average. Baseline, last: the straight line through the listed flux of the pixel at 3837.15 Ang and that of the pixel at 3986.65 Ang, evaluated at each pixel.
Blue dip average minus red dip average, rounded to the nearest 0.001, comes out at -0.010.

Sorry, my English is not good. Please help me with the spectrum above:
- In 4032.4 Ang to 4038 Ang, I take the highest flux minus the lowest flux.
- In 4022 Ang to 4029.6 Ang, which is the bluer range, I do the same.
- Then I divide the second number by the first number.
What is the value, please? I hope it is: 9.1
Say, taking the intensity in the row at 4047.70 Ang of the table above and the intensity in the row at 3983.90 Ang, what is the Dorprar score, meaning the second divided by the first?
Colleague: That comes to 1.03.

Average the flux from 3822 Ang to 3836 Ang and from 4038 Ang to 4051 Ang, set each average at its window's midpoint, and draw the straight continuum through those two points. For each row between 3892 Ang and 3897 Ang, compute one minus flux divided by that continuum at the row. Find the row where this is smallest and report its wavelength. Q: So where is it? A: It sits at 3895.01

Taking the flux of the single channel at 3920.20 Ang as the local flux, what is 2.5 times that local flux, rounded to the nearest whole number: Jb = 75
